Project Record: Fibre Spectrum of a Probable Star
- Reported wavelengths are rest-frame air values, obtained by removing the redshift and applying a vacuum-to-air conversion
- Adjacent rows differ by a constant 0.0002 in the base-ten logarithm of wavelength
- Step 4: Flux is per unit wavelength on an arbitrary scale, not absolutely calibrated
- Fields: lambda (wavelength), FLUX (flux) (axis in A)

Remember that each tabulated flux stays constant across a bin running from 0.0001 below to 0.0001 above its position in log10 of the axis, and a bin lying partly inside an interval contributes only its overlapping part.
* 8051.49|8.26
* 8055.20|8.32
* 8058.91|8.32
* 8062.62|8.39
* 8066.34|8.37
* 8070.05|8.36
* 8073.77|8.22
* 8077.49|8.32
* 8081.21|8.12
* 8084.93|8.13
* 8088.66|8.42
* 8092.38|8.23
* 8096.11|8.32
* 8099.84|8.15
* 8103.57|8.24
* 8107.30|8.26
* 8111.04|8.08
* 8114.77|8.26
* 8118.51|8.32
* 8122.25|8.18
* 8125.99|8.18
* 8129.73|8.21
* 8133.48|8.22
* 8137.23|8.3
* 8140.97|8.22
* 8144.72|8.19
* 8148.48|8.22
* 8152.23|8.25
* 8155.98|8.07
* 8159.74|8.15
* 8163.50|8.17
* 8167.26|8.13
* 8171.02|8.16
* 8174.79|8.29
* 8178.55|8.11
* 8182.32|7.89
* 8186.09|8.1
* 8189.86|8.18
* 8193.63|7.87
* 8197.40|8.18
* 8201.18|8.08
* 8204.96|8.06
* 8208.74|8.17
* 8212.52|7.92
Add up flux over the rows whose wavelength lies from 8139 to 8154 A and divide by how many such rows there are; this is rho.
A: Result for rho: 8.22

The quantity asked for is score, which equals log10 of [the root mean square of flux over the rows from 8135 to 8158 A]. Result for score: 0.9143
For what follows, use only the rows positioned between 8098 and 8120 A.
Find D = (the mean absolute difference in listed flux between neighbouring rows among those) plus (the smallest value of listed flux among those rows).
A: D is 8.19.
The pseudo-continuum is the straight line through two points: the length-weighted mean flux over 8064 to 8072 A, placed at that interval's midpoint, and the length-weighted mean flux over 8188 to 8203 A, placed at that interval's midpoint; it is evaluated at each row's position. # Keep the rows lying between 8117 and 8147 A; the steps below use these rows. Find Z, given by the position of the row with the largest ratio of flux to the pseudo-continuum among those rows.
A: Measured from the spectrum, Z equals 8137.23 A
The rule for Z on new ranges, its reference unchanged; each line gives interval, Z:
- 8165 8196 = 8174.79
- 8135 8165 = 8137.23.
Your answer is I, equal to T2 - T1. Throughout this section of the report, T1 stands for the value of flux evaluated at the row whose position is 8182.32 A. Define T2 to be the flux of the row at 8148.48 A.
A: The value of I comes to 0.33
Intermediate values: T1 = 7.89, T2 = 8.22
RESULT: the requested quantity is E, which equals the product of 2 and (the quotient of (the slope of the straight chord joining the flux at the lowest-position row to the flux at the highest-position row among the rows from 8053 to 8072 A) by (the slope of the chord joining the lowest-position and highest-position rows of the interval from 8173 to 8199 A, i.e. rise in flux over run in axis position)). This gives -1.1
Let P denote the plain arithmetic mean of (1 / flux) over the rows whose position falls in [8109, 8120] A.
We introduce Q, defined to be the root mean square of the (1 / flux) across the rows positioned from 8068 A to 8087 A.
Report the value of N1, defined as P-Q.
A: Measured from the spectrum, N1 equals 0.0001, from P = 0.122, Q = 0.122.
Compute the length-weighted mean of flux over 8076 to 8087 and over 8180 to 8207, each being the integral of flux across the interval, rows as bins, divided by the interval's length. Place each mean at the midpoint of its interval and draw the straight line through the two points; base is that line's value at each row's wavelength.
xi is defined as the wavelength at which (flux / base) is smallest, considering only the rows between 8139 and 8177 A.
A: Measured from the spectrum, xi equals 8155.98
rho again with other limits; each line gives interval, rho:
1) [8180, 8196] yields 8.01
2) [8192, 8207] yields 8.05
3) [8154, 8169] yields 8.13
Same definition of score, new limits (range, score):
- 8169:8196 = 0.9078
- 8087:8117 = 0.9162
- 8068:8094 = 0.9169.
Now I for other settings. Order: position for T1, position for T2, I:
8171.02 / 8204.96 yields -0.10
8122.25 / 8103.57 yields 0.06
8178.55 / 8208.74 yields 0.06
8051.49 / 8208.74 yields -0.09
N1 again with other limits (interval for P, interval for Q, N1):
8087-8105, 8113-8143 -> -0.0005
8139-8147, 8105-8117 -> -0.0001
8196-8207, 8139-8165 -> 0.0011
